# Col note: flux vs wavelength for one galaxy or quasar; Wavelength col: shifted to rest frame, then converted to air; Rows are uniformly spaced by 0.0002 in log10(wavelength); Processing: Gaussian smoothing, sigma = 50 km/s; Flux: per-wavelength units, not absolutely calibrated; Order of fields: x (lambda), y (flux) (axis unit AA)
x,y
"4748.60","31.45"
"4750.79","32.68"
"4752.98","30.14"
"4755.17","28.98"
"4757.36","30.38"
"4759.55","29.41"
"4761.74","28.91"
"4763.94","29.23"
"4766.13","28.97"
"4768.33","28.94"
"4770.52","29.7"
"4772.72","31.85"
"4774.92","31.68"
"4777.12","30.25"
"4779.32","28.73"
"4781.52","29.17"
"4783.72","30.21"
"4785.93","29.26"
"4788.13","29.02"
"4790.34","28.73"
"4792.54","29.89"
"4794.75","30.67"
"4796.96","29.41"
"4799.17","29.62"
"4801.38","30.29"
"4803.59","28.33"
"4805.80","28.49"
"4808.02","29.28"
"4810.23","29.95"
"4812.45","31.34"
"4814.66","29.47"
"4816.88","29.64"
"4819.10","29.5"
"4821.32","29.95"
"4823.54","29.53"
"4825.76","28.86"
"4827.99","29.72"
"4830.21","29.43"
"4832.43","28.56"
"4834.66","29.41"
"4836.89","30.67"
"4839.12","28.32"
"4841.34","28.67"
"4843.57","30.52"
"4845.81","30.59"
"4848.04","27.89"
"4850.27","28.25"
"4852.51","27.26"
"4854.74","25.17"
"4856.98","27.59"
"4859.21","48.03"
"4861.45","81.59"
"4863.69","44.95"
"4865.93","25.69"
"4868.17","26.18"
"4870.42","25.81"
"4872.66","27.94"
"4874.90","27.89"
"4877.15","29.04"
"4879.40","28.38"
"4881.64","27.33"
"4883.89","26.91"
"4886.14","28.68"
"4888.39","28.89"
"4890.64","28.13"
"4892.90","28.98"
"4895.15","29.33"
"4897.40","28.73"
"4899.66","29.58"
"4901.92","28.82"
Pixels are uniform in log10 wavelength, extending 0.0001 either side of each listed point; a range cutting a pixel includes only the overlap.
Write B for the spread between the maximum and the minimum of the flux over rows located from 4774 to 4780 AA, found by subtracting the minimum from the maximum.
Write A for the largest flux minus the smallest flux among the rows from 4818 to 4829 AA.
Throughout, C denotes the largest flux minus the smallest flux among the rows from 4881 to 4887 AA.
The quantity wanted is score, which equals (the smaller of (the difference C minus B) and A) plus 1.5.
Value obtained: 0.3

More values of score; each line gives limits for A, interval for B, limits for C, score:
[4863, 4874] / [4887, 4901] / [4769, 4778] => 2.2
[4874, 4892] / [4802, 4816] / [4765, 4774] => 1.4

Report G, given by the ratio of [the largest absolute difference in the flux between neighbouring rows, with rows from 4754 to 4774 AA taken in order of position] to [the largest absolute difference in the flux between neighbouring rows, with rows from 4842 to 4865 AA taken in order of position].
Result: 0.1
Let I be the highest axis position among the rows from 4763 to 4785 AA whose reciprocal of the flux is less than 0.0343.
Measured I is 4783.72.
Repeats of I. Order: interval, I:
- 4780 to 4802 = 4801.38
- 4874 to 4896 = 4895.15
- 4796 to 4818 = 4816.88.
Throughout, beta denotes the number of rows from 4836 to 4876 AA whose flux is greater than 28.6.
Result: 7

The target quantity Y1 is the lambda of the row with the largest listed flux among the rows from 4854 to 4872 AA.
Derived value 4861.45 AA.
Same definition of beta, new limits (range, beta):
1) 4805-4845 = 15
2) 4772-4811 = 16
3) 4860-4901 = 9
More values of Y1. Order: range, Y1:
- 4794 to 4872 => 4861.45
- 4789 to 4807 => 4794.75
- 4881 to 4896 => 4895.15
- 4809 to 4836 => 4812.45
